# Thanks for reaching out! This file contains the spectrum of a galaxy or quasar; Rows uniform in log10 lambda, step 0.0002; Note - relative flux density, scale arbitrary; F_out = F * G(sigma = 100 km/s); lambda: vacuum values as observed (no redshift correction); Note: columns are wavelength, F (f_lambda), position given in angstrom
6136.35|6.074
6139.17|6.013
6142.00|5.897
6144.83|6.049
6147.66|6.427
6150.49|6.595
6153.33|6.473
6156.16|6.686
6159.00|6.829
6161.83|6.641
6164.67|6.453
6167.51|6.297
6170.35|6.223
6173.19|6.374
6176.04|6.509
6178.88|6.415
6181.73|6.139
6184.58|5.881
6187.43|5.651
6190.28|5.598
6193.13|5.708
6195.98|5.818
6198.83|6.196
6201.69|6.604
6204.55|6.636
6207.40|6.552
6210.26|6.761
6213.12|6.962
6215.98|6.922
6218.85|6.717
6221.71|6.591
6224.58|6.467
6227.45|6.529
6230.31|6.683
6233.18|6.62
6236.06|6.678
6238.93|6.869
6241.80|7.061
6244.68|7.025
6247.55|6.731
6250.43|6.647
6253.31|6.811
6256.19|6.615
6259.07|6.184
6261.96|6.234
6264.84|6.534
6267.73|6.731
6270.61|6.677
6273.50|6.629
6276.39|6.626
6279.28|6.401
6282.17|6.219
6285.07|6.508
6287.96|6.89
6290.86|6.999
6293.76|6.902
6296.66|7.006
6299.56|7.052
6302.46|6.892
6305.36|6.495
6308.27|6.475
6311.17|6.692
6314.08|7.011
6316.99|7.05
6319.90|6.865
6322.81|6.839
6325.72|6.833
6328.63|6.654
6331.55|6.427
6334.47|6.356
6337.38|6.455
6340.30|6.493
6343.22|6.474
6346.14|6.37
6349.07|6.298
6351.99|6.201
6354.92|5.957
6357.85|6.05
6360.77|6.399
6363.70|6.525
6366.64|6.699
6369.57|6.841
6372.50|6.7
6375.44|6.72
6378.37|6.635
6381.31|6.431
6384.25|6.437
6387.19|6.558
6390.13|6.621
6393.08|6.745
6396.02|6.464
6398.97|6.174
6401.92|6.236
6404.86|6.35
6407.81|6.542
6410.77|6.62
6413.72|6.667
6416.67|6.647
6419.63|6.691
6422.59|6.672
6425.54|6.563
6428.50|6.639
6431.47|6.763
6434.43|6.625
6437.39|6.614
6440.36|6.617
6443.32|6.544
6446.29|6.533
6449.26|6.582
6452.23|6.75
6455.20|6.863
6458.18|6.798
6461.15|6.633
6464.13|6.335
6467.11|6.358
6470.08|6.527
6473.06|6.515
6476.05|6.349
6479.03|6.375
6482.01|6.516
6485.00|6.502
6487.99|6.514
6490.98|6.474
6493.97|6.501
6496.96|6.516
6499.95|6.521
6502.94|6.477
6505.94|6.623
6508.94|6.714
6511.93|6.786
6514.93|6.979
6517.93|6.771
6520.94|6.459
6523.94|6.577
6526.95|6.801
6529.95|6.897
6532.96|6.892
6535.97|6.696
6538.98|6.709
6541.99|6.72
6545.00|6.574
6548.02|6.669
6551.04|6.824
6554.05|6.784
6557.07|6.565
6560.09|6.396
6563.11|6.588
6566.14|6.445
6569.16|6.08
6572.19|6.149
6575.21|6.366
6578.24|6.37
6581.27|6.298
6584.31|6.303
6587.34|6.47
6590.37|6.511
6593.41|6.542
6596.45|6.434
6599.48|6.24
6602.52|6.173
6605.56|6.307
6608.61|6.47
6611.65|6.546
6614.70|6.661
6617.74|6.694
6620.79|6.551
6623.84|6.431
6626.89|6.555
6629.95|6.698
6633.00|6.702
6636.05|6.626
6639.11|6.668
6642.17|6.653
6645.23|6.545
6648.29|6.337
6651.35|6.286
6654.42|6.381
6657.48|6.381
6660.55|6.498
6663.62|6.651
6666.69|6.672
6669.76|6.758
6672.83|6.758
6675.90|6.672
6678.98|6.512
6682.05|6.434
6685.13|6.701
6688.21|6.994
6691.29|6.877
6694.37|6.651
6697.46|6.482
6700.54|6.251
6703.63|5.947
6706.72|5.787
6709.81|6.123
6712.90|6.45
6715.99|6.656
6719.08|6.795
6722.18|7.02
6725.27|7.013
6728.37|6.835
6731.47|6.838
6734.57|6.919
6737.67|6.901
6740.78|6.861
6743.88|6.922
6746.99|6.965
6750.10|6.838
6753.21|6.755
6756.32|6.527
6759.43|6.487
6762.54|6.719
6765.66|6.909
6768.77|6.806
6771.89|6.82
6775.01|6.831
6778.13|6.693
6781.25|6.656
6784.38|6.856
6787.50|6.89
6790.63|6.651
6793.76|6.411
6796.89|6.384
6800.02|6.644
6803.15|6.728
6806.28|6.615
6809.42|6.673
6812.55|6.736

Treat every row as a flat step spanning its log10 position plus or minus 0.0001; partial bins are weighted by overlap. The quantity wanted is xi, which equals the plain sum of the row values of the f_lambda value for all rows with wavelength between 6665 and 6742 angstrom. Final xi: 166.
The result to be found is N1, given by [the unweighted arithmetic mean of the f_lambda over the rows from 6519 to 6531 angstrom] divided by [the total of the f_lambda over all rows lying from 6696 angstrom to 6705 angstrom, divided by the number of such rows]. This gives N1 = 1.07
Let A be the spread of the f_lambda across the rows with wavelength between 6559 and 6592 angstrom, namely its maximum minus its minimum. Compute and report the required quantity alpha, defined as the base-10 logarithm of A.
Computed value -0.29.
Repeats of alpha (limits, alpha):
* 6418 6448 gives -0.64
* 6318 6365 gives -0.04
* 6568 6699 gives -0.04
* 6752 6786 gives -0.37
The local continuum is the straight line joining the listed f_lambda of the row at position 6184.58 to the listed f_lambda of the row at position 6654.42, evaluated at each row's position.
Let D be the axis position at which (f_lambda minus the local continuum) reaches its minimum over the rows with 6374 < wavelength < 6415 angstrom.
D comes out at 6398.97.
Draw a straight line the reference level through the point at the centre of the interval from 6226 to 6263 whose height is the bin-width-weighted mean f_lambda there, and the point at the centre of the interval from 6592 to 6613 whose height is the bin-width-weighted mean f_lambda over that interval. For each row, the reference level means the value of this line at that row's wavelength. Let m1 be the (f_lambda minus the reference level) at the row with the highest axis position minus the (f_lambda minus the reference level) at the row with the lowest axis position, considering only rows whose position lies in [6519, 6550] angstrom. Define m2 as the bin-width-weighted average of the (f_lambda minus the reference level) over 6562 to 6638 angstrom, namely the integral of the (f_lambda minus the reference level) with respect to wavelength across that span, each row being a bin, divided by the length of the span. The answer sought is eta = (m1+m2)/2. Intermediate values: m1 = 0.23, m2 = 0.06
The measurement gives 0.15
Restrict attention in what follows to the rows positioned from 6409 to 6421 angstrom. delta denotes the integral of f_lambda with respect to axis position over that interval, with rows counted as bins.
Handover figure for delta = 80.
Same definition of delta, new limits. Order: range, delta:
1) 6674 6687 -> 86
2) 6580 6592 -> 77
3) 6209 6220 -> 75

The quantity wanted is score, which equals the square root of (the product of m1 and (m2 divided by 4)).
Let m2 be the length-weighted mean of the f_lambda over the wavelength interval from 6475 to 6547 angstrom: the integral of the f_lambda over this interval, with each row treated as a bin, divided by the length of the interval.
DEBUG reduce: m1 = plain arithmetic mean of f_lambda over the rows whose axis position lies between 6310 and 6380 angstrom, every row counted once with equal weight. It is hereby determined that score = 3.30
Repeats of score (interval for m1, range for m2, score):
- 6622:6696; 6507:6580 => 3.30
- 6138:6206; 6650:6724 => 3.20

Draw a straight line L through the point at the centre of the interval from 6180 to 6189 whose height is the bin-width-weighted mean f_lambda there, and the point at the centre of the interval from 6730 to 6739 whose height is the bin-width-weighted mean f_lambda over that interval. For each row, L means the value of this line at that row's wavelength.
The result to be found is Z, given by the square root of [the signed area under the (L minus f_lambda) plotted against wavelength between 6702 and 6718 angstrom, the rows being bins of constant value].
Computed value 3.2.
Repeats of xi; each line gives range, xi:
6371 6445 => 164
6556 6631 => 161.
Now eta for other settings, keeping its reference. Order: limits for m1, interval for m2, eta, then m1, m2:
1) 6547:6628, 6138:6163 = -0.20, -0.05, -0.34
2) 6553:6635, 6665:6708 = 0.10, -0.02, 0.22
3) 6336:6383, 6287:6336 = 0.09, 0.01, 0.17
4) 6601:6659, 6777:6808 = 0.33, 0.25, 0.42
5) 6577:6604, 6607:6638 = 0.02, -0.18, 0.22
